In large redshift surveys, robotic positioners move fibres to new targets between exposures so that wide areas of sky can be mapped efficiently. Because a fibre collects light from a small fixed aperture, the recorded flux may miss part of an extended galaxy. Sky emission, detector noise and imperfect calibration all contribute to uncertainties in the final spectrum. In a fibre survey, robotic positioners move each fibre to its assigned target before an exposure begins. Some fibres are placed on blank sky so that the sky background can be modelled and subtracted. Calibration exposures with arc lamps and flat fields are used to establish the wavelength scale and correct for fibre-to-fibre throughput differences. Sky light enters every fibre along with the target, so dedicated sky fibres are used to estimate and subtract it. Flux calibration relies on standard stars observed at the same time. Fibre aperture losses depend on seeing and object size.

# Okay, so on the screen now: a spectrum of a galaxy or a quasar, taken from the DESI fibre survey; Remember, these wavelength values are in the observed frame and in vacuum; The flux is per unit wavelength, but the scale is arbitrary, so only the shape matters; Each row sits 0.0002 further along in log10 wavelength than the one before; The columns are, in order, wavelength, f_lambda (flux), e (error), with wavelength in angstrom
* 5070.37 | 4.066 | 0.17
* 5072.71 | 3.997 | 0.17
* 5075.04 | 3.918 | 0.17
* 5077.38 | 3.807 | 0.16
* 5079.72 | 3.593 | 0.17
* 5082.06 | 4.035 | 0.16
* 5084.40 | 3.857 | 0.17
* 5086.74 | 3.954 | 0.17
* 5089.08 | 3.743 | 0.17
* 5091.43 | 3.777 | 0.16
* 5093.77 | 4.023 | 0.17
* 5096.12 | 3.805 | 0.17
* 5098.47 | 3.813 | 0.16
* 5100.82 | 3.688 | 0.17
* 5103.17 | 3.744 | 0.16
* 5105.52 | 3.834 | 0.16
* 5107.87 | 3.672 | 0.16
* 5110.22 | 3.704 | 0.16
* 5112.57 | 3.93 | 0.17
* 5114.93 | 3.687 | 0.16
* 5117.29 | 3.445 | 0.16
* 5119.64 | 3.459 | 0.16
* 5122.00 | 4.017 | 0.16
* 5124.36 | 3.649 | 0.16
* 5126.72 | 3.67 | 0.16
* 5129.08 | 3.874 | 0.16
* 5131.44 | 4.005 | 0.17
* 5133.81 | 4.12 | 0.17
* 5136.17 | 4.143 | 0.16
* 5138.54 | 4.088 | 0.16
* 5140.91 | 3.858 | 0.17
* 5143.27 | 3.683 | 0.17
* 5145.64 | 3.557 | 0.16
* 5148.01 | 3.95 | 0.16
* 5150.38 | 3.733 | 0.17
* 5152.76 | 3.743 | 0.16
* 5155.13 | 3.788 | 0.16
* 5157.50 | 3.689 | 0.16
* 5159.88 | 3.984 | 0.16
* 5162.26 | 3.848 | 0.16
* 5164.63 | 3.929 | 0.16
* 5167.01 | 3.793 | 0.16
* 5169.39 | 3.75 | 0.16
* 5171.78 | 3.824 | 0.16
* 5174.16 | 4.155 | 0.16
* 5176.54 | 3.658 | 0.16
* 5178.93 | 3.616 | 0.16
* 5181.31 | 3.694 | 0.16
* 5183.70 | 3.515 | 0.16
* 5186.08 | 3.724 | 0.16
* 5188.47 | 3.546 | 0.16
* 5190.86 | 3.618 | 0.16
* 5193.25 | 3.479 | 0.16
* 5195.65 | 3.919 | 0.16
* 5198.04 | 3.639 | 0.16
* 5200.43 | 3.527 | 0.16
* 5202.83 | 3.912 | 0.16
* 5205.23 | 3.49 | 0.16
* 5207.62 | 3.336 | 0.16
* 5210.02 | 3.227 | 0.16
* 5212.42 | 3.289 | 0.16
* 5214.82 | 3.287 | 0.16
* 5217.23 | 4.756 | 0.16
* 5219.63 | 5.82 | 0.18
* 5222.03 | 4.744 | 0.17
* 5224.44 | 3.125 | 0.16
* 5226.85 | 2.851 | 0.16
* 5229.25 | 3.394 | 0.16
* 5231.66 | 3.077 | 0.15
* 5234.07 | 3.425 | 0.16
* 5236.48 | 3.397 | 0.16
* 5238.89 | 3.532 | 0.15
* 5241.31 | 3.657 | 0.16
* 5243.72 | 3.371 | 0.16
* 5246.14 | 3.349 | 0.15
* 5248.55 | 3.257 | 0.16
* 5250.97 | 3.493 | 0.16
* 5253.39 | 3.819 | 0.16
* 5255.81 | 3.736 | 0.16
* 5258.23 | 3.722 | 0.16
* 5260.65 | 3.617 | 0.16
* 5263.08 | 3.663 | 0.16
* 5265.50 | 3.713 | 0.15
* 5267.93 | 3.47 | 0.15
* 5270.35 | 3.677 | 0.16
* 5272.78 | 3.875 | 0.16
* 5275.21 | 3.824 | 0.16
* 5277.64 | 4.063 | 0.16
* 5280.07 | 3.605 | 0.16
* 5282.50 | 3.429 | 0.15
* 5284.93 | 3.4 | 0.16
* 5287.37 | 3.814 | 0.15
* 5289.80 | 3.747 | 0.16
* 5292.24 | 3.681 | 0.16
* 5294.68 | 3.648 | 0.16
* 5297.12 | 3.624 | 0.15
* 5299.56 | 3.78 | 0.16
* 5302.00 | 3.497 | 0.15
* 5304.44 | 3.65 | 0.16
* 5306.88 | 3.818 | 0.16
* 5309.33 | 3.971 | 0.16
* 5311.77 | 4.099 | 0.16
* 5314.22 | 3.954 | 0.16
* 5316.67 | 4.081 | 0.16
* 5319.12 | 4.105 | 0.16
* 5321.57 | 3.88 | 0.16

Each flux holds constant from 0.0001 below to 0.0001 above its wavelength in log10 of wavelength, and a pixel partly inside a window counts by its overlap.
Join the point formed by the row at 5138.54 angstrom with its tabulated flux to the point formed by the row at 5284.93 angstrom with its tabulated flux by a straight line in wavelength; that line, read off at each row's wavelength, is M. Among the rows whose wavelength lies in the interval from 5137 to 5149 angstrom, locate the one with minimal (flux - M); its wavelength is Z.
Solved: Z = 5145.64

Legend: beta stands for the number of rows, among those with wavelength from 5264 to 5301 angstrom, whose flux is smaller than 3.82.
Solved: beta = 12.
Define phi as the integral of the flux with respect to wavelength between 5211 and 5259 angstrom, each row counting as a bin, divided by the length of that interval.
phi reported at 3.65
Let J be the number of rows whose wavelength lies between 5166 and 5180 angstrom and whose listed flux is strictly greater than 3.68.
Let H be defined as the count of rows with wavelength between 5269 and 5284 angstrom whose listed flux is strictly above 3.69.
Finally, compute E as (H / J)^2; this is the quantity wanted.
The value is 0.6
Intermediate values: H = 3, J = 4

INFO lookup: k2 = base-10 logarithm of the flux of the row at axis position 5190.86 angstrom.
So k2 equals 0.56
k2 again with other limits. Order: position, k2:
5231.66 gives 0.49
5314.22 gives 0.60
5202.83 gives 0.59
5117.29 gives 0.54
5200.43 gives 0.55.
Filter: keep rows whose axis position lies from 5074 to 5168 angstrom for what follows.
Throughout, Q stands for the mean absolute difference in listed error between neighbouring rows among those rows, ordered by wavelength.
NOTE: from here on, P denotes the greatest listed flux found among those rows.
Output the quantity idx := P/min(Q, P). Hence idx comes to 950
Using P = 4.143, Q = 0.0044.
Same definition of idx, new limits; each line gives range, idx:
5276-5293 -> 609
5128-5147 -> 725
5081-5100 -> 706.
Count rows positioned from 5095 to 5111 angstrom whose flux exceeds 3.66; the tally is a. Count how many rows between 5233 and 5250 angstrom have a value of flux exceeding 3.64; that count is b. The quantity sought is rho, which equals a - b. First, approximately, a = 7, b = 1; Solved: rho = 6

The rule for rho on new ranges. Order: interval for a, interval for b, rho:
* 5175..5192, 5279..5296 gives -2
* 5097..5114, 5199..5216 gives 6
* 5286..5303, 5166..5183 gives -2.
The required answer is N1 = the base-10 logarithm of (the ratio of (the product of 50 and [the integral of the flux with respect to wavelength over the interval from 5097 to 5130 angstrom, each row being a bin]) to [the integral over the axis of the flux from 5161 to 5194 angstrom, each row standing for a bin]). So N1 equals 1.70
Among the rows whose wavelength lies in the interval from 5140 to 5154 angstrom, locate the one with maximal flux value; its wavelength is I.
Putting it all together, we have 5148.01 angstrom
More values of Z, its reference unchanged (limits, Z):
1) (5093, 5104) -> 5100.82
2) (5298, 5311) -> 5302.00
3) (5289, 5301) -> 5297.12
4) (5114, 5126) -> 5117.29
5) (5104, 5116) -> 5107.87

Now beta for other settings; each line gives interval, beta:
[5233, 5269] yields 15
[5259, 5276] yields 5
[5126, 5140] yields 1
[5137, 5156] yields 5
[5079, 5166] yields 20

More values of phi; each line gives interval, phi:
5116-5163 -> 3.81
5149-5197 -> 3.75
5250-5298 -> 3.68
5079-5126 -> 3.77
